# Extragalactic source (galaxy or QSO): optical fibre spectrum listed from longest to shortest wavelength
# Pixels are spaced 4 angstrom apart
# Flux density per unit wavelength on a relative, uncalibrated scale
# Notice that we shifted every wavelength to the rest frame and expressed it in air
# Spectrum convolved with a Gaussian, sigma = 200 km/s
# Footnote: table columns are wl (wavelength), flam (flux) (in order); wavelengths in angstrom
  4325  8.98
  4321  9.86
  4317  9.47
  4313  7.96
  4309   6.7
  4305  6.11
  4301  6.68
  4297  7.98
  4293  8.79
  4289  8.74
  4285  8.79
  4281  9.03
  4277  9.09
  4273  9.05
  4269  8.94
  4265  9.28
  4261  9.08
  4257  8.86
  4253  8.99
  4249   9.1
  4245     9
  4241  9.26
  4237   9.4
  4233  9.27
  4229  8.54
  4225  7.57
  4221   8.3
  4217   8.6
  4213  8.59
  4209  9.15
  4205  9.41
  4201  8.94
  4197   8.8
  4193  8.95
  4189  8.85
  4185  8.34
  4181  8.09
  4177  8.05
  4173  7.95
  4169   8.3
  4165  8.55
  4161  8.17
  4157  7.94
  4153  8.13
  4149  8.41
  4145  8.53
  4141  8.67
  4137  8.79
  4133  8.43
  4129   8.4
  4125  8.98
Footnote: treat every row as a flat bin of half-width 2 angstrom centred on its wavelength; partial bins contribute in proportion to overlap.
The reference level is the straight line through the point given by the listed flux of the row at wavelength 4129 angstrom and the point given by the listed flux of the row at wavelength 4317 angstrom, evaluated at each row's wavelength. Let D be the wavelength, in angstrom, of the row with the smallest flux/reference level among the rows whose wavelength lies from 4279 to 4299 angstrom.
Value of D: 4297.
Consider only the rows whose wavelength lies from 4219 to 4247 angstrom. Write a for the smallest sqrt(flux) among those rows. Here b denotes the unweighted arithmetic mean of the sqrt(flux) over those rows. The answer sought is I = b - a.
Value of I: 0.207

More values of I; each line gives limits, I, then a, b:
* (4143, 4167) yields 0.061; 2.82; 2.88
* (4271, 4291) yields 0.034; 2.96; 2.99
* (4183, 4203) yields 0.074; 2.89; 2.96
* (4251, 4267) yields 0.032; 2.98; 3.01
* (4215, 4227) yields 0.104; 2.75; 2.85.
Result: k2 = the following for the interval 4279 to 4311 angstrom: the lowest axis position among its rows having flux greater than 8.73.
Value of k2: 4281 angstrom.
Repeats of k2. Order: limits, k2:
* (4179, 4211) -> 4189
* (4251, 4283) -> 4253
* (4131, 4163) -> 4137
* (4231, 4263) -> 4233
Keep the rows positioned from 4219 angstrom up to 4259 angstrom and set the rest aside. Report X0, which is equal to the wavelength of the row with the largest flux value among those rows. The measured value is 4237 angstrom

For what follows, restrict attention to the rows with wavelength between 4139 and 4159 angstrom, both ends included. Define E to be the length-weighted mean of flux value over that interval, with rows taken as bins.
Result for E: 8.3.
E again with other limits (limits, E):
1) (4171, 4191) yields 8.3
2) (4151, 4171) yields 8.2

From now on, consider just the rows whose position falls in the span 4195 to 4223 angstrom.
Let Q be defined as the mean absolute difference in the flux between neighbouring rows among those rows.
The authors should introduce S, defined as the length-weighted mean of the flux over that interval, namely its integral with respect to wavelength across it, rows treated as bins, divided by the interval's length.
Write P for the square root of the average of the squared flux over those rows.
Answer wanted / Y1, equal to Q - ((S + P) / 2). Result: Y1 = -8.5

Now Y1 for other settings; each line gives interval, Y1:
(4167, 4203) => -8.3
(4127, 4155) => -8.3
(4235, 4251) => -9.0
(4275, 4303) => -8.0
